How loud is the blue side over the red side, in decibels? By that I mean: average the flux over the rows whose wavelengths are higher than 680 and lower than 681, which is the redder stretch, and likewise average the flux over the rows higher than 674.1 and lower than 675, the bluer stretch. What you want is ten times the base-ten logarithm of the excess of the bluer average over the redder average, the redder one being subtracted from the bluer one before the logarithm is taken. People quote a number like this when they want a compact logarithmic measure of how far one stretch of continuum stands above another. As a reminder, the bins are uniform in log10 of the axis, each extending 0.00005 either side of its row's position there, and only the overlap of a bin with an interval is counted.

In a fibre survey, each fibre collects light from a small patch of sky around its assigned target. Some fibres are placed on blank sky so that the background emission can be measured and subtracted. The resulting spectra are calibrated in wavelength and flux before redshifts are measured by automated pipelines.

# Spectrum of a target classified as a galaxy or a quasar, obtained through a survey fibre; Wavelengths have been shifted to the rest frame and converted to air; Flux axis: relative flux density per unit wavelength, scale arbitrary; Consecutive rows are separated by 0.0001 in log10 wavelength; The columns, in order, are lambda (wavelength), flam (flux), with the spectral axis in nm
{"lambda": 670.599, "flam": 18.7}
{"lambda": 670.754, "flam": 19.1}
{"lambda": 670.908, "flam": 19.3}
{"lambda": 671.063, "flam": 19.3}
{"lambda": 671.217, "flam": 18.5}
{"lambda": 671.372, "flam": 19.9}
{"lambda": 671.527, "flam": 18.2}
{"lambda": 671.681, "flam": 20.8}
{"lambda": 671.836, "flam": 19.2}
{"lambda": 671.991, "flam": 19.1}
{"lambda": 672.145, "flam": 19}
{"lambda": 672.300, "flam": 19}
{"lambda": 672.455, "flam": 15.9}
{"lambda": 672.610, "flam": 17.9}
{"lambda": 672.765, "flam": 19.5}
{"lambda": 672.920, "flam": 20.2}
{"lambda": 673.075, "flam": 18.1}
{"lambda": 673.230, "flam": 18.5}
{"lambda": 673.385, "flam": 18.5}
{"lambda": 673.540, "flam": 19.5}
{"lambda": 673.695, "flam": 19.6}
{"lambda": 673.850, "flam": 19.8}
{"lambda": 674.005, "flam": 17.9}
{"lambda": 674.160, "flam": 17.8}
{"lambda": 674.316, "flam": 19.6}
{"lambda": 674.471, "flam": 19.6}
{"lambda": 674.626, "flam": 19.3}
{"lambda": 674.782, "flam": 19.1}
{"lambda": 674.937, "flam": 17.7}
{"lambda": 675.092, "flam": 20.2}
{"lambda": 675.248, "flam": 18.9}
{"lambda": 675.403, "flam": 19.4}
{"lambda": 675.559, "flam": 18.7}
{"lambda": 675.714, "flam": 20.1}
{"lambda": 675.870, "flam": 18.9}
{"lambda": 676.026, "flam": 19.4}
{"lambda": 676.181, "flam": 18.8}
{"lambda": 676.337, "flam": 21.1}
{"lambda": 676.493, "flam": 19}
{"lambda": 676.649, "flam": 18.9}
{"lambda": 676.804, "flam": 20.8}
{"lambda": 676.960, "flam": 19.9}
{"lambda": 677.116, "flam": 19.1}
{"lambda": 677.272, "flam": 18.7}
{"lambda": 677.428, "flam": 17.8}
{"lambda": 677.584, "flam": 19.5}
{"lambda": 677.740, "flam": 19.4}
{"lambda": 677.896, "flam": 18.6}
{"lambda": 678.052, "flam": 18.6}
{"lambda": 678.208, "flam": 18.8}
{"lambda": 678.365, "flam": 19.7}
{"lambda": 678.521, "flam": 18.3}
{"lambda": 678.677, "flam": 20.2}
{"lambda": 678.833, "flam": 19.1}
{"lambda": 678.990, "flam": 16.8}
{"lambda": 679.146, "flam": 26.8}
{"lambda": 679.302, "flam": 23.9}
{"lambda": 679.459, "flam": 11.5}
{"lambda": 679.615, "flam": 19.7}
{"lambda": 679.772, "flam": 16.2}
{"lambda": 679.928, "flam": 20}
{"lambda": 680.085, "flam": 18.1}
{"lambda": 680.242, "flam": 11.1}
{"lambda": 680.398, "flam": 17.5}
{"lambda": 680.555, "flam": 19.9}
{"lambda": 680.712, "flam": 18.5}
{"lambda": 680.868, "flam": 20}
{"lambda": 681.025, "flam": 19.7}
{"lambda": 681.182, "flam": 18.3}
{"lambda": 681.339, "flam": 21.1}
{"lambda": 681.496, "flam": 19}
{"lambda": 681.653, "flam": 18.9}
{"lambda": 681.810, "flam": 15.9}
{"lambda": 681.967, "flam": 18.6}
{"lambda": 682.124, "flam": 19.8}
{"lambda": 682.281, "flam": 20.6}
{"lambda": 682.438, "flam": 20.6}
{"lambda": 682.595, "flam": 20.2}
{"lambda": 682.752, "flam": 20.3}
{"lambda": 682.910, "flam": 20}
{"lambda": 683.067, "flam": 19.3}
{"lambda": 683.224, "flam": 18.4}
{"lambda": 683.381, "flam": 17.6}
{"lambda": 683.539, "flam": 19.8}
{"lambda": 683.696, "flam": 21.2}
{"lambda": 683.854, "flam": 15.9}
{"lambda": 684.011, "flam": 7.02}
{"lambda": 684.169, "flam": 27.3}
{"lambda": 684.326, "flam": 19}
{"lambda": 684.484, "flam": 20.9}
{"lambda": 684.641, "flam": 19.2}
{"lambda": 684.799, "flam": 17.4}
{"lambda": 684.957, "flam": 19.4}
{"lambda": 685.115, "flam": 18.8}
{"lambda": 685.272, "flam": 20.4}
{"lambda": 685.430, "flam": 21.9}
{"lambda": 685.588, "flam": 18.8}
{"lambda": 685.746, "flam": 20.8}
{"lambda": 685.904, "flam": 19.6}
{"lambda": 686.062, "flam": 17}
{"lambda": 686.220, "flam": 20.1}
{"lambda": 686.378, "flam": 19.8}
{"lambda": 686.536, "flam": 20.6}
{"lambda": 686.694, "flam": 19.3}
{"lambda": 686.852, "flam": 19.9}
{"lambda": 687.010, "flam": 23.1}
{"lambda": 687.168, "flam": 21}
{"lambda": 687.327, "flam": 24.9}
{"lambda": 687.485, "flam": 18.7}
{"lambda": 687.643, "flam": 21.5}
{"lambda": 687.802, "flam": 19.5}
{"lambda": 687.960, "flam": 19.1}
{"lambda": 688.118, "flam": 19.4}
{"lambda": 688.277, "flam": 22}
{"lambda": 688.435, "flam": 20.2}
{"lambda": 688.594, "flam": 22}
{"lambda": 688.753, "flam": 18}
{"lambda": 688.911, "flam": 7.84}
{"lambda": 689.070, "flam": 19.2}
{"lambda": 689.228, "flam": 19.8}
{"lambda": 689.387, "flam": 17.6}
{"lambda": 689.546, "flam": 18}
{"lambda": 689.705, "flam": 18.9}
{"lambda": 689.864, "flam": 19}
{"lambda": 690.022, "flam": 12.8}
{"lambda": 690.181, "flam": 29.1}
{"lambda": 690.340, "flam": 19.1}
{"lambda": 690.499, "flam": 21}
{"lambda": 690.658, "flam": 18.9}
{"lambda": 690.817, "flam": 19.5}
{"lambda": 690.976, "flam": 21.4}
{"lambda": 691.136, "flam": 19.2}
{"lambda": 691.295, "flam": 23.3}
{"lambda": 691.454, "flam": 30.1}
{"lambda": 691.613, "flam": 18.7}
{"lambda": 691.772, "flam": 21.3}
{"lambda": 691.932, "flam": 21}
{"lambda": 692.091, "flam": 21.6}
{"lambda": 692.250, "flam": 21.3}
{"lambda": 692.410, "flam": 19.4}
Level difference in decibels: 1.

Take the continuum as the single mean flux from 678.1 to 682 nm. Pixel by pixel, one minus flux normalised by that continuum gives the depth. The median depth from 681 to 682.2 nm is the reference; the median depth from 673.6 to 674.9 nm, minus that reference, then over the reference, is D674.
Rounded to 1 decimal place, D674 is 2.0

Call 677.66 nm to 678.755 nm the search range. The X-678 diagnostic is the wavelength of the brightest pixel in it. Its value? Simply 678.677 nm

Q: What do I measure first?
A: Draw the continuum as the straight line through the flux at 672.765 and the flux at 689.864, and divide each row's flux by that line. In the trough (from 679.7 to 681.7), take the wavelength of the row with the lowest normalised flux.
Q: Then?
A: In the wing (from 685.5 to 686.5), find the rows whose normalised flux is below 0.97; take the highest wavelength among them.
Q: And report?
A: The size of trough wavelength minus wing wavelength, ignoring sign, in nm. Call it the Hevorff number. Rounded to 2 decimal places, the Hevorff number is 5.82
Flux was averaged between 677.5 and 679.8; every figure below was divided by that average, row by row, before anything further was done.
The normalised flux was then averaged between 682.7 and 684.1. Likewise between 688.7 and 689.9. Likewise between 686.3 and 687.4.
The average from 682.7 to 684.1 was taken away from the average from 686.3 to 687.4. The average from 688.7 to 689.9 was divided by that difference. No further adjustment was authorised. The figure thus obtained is 5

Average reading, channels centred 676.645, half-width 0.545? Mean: 19.7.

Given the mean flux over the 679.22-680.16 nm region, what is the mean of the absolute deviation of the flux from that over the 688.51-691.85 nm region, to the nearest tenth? 3.1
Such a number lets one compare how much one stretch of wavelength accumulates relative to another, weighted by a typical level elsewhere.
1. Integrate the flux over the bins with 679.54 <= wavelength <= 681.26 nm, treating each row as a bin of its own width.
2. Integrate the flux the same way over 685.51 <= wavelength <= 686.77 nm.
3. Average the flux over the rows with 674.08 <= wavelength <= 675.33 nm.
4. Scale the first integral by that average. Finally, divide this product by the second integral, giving 24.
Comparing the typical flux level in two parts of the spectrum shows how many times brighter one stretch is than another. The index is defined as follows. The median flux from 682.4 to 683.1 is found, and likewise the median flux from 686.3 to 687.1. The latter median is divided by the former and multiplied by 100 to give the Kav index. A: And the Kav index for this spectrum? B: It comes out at 99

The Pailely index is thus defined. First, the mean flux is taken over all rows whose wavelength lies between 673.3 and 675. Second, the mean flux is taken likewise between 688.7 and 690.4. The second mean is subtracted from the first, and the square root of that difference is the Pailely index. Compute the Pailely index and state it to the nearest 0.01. 0.91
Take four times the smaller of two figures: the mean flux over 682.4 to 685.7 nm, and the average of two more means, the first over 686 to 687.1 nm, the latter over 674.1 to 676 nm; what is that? 76.8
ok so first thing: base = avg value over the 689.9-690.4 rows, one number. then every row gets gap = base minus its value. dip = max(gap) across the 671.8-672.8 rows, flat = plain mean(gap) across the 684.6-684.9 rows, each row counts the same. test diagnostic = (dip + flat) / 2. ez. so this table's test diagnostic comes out 3.2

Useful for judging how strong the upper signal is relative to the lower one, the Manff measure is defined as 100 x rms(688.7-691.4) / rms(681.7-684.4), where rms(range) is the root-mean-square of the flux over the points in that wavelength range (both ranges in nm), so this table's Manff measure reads 101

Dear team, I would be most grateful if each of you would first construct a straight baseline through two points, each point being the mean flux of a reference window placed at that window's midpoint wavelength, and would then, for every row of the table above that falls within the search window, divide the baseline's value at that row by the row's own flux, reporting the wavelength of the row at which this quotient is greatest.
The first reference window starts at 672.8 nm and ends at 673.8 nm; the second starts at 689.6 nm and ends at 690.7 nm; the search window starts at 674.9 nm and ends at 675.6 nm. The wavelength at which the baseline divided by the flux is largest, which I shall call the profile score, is 674.937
